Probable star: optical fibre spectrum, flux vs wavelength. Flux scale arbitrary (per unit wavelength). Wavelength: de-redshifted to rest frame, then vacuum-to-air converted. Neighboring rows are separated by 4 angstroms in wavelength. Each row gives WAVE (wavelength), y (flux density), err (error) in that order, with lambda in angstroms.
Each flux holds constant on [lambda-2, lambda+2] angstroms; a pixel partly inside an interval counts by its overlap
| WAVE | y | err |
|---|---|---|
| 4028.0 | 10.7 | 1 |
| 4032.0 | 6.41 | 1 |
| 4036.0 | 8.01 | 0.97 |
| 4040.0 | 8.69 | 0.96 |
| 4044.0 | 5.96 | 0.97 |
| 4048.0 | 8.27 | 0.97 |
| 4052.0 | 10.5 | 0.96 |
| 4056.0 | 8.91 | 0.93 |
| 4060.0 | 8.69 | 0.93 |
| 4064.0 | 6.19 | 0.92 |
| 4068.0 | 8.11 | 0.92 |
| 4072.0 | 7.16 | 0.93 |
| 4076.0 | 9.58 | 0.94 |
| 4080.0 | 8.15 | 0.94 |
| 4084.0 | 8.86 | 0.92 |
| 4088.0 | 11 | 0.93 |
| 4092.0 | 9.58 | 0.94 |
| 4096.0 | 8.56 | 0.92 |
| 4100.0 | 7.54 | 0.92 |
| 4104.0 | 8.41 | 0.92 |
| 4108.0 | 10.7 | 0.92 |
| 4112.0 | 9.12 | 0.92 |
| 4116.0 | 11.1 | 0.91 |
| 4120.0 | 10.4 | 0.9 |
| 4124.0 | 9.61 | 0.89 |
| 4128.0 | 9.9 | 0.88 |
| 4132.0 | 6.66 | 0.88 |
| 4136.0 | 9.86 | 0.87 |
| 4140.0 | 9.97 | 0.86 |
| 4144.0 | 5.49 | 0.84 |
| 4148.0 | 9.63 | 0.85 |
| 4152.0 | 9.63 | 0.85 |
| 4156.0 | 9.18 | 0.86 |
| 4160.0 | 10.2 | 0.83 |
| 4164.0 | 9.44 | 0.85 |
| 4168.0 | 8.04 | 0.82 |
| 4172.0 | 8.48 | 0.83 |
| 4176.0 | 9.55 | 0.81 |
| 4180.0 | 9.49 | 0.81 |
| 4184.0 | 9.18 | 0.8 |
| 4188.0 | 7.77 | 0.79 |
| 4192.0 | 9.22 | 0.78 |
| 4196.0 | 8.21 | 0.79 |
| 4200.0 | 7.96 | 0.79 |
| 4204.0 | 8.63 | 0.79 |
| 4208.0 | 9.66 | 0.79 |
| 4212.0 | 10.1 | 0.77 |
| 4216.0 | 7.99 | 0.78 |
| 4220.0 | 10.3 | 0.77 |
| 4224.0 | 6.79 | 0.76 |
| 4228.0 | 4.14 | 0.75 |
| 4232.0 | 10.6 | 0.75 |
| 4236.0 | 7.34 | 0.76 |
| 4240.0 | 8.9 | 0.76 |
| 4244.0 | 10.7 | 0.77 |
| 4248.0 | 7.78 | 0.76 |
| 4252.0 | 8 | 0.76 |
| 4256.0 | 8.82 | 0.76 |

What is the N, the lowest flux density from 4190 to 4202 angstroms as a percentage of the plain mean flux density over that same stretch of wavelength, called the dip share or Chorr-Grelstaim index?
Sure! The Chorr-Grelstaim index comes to 94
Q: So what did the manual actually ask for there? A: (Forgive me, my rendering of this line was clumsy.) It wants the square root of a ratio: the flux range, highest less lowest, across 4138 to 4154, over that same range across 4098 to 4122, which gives 1.1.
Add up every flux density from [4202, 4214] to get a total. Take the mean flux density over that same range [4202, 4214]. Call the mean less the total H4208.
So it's -19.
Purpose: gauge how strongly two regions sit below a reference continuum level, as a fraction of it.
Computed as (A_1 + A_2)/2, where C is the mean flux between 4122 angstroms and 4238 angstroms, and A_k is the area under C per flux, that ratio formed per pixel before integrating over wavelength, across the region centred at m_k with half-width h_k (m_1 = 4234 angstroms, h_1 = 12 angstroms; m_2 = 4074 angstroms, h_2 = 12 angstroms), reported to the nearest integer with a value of 28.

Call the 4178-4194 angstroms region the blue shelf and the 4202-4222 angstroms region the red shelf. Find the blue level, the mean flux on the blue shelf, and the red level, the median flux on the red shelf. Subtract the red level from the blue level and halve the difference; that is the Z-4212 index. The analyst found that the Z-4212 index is -0.4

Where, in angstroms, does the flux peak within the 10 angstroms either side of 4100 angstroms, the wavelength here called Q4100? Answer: 4108.0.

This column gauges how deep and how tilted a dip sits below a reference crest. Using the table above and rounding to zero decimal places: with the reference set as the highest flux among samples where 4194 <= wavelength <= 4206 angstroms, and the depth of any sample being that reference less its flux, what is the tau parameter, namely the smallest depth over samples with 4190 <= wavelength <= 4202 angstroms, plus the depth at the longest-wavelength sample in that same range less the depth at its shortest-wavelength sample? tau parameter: 1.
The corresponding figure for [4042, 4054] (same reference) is -6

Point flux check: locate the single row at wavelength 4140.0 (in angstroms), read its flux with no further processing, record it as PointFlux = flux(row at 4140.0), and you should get 9.97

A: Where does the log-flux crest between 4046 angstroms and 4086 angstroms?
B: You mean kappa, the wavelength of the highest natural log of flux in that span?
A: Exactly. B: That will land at 4052.0 angstroms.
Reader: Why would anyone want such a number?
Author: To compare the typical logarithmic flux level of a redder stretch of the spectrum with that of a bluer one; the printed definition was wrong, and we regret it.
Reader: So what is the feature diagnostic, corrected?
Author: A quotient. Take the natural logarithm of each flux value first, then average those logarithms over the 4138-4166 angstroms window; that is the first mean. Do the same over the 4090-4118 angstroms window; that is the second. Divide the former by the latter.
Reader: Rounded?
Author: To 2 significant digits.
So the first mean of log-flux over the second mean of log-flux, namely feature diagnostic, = 0.99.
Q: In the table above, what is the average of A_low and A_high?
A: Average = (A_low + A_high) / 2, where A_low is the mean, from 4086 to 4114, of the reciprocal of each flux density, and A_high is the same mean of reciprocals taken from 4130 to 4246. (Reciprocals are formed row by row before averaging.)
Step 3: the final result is 0.115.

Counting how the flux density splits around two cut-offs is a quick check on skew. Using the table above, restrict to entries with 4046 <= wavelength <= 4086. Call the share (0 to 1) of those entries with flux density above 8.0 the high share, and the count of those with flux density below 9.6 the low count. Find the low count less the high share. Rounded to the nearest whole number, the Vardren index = 8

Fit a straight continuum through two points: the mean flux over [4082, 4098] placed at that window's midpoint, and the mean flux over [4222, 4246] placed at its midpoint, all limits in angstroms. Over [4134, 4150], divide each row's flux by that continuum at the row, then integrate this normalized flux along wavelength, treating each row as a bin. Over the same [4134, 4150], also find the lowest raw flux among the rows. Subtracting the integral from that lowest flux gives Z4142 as -10.1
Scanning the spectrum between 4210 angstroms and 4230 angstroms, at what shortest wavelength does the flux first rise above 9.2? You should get 4212.0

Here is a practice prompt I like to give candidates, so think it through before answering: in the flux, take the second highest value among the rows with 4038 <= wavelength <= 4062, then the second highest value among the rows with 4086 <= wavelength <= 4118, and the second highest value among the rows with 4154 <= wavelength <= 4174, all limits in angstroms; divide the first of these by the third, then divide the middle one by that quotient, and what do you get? 11.7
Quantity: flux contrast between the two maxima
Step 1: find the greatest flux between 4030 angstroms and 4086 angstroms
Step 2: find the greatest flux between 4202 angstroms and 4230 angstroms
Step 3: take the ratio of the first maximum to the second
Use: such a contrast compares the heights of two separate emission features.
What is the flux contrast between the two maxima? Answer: 1.02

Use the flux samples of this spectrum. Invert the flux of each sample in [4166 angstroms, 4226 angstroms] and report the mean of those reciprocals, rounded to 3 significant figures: 0.116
